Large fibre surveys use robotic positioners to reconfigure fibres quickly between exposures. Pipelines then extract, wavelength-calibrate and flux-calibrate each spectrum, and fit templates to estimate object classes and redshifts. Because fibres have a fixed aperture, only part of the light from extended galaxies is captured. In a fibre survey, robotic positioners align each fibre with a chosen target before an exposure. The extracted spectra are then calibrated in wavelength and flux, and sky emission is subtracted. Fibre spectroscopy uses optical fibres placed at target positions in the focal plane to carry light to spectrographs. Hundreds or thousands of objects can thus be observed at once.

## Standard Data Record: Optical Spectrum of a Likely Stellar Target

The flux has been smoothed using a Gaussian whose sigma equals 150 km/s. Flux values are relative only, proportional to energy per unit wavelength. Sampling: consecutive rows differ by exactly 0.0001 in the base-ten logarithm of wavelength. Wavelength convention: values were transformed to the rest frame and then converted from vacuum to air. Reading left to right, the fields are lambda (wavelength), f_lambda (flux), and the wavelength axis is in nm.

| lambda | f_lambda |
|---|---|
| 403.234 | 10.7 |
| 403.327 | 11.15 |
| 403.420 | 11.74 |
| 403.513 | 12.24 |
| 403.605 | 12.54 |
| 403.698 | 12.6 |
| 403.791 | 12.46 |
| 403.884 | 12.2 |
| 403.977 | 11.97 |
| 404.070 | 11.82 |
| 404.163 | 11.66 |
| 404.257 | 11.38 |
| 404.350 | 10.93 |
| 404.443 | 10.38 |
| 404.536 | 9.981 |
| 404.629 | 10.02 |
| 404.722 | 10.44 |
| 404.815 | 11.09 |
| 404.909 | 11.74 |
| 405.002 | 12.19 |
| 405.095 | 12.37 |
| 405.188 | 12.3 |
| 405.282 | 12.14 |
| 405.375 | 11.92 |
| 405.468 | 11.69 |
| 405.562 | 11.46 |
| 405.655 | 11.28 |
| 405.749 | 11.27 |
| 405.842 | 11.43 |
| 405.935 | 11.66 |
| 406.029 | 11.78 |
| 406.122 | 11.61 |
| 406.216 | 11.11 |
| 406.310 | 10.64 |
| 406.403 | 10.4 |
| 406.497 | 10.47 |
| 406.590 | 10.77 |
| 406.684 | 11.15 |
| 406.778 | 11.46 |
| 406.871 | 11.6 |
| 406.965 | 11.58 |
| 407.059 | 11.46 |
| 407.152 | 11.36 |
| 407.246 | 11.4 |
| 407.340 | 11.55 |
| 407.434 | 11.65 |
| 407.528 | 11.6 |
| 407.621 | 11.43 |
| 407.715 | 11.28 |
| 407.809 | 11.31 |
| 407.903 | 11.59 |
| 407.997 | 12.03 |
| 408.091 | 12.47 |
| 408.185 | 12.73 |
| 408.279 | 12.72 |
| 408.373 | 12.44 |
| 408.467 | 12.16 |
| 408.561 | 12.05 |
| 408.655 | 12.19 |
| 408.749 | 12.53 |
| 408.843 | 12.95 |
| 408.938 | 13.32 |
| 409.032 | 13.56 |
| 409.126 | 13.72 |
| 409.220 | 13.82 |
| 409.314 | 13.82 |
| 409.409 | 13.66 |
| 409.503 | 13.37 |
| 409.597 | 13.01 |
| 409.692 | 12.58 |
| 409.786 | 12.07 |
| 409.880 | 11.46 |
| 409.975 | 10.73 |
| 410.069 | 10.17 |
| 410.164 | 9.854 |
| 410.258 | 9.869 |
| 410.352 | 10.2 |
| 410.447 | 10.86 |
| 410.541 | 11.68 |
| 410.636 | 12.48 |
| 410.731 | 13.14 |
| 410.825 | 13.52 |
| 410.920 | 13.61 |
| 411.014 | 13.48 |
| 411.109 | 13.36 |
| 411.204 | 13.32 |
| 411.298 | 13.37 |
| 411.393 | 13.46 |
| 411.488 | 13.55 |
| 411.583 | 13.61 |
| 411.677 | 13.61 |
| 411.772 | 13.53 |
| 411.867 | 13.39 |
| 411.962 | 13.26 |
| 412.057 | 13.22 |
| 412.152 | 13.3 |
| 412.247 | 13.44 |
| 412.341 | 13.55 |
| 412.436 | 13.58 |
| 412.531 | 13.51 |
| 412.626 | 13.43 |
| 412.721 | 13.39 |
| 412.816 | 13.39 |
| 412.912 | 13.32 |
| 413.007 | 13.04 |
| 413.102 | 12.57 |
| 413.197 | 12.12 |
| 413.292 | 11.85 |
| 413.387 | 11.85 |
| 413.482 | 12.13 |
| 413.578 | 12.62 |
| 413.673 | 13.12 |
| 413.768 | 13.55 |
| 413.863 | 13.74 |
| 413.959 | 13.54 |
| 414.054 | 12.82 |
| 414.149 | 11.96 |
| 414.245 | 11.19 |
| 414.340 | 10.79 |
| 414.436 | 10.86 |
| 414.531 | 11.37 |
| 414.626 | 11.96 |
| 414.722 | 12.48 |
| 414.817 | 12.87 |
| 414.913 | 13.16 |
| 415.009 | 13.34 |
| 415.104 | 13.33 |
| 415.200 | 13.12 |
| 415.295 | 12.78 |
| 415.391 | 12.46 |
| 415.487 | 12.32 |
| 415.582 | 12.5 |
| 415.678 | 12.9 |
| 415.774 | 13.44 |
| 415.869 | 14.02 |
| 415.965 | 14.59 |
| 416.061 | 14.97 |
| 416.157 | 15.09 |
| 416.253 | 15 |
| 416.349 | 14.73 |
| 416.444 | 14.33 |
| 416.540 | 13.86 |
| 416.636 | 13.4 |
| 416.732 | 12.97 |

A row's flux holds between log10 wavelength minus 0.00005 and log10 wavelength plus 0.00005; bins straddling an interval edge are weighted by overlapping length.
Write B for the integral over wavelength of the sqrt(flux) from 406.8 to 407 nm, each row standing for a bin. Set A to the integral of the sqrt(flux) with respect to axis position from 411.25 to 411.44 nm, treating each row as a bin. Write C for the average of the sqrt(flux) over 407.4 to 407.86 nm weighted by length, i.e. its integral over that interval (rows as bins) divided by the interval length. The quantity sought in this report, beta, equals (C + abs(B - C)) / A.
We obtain 9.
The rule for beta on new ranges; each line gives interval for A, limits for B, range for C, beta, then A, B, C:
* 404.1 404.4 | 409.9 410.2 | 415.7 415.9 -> 6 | 1.0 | 0.96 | 3.70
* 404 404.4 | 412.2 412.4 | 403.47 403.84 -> 5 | 1.4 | 0.74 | 3.54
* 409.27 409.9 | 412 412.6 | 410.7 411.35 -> 2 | 2.3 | 2.20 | 3.66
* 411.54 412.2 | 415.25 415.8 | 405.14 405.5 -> 2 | 2.4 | 1.96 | 3.47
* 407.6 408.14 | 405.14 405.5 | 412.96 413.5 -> 3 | 1.8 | 1.25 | 3.51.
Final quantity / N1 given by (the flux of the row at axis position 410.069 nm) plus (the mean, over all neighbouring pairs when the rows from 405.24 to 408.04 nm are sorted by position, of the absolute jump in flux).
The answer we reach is 10.4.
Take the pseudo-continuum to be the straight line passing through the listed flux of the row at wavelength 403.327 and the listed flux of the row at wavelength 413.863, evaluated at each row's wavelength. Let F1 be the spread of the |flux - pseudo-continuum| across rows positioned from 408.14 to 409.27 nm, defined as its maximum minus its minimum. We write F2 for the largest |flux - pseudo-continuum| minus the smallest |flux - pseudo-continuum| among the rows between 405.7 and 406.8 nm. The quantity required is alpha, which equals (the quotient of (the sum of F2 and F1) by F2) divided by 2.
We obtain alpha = 0.90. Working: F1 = 1.2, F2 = 1.5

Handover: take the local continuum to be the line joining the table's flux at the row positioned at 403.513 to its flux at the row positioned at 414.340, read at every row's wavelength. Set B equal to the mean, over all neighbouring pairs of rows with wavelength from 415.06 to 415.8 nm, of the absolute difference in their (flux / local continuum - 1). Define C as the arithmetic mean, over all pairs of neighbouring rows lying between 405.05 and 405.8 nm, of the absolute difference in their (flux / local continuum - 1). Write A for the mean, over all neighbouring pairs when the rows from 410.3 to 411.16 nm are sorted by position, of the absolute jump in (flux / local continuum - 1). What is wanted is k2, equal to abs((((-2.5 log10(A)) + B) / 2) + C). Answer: 1.76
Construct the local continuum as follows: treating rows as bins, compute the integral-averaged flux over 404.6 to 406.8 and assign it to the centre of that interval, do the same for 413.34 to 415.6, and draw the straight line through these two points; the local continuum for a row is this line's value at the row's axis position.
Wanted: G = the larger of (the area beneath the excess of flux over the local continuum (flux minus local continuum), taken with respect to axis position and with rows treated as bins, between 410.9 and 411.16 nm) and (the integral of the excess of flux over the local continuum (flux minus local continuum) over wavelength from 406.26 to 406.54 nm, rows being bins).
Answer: 0.37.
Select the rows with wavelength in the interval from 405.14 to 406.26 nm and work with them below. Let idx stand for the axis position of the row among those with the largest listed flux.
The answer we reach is 405.188 nm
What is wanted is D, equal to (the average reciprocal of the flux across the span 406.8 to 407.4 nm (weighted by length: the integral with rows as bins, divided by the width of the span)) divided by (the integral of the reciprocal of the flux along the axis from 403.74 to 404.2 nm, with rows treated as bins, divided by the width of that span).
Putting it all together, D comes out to 1.05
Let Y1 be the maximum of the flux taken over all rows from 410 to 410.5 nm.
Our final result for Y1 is 10.86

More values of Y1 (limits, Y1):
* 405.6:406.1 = 11.78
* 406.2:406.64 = 11.11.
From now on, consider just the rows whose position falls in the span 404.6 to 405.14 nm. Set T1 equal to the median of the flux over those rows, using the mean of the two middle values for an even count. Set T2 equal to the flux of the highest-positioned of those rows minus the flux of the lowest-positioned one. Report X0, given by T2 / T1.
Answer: 0.21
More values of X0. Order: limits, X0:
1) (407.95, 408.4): 0.03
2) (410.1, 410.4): 0.04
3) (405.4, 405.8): -0.04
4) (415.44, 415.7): 0.05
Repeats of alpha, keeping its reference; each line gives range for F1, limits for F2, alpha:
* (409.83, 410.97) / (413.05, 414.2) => 1.26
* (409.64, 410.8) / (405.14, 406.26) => 2.43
